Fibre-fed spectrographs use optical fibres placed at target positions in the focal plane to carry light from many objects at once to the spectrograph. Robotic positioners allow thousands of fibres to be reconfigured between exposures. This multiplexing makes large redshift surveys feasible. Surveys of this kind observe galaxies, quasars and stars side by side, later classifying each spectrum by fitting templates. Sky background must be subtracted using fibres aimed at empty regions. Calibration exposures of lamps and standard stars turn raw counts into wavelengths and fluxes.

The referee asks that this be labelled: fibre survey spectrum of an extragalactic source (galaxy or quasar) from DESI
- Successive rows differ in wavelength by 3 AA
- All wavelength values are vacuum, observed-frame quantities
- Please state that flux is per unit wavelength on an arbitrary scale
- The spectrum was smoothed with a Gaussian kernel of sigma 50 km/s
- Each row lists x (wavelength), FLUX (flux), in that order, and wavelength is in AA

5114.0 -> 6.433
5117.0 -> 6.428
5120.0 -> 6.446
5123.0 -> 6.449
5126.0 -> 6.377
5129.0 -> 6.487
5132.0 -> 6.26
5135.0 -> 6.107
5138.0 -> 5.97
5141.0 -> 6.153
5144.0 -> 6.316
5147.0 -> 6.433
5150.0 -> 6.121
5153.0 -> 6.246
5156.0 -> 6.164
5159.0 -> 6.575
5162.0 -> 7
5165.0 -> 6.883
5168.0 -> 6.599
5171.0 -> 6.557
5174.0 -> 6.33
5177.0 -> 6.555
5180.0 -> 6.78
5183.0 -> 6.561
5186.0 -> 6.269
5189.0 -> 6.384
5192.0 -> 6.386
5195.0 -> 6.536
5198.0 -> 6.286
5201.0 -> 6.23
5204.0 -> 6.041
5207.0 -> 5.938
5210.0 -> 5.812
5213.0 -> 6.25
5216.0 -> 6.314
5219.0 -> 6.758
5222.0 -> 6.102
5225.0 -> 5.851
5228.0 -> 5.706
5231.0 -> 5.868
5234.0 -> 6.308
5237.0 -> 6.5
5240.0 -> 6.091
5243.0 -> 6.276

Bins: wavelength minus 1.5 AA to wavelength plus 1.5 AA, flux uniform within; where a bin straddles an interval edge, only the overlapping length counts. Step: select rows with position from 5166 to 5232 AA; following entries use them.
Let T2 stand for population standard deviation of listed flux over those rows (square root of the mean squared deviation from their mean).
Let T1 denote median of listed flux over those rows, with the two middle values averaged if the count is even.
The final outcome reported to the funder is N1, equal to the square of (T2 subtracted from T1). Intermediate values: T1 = 6.30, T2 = 0.303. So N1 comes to 36.0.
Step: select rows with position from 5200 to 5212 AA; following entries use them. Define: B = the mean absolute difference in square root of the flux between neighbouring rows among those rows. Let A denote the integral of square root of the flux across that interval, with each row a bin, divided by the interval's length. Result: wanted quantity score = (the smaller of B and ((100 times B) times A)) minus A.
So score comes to -2.42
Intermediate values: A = 2.45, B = 0.028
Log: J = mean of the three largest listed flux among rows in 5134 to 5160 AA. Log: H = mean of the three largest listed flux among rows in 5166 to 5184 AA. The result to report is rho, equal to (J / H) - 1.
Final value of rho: -0.031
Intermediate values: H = 6.65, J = 6.44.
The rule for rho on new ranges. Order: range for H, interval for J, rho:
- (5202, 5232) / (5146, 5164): 0.036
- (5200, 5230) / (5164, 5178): 0.037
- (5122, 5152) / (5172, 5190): 0.027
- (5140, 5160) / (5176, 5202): 0.030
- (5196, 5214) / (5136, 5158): 0.012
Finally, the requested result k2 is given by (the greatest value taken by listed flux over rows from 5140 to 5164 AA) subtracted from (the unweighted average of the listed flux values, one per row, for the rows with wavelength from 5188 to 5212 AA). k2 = -0.8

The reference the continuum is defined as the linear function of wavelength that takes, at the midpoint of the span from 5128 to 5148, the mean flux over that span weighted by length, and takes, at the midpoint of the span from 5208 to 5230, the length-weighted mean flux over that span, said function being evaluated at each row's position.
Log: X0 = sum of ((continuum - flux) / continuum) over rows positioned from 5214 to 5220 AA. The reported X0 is -0.14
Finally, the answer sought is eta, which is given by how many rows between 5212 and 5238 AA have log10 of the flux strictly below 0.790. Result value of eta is 4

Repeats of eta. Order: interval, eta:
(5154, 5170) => 1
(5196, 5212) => 3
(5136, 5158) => 4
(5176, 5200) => 0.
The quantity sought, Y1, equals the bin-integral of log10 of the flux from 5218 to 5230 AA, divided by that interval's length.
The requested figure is 0.782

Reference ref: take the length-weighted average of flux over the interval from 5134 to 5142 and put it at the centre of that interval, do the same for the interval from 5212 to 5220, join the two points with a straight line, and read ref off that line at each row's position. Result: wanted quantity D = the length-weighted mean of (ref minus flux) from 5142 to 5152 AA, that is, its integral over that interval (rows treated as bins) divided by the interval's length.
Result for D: -0.2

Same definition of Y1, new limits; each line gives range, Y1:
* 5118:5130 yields 0.809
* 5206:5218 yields 0.786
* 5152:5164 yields 0.814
